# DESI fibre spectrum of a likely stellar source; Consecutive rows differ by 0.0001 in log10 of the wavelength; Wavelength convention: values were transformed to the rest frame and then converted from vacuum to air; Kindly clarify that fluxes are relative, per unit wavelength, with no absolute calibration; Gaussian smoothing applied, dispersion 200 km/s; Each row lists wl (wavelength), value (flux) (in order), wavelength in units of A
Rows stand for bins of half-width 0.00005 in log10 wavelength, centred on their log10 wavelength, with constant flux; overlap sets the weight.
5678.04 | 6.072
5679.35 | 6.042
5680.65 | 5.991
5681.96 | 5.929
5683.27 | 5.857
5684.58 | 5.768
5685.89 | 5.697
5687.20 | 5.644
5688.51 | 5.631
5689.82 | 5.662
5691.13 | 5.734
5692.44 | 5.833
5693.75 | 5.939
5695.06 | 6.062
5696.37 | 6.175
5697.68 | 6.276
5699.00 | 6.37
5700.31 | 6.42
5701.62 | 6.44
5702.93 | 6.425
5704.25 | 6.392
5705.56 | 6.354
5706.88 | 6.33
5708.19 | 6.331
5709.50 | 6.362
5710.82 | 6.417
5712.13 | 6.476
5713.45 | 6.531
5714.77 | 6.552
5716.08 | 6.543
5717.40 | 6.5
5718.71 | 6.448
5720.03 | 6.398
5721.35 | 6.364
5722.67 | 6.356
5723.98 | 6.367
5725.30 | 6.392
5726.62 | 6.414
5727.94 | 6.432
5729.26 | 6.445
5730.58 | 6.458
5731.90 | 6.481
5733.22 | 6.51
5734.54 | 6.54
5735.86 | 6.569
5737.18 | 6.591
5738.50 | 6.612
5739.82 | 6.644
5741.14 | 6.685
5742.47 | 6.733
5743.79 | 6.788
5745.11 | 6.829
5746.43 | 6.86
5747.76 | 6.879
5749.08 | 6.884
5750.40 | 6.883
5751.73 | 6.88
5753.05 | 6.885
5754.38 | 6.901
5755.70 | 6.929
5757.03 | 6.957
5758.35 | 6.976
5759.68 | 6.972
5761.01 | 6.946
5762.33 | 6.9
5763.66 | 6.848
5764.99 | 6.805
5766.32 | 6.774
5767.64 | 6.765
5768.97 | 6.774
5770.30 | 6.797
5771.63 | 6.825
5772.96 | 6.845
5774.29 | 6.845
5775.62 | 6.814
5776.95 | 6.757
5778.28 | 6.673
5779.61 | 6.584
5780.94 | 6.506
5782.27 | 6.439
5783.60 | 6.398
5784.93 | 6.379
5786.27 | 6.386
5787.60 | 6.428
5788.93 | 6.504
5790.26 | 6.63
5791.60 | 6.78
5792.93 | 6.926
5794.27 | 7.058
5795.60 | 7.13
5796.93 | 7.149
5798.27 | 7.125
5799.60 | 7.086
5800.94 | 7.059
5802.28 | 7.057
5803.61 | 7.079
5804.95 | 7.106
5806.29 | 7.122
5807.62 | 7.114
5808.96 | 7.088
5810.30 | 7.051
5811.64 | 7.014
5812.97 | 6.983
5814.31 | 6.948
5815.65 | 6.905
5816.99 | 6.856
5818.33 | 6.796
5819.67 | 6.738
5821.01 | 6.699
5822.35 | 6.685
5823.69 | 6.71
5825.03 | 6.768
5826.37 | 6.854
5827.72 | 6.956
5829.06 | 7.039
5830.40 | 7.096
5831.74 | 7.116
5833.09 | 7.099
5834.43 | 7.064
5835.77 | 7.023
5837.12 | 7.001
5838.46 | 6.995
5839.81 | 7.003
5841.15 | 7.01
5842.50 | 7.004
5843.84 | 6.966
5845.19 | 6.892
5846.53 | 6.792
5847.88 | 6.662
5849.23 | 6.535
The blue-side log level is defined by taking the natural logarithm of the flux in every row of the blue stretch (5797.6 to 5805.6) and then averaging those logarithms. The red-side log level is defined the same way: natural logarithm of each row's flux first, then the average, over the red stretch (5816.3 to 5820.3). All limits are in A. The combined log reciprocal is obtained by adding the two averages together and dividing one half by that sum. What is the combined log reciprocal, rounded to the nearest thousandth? 0.129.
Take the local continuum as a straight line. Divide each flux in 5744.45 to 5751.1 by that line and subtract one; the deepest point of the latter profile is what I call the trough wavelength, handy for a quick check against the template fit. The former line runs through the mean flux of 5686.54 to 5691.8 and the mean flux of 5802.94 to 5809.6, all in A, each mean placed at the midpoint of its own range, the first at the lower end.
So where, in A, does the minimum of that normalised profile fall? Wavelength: 5750.40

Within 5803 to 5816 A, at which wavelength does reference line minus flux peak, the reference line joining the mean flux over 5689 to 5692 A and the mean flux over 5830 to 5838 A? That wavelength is 5815.65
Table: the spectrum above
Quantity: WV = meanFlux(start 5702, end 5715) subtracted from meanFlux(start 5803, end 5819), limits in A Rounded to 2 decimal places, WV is 0.59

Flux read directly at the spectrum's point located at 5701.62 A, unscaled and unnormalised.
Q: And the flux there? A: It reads 6.44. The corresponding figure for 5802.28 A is 7.057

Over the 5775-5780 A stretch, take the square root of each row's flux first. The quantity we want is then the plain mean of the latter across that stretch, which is 2.59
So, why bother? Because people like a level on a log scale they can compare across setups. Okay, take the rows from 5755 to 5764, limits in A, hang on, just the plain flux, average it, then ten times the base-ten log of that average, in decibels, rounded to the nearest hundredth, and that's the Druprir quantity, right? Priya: 8.41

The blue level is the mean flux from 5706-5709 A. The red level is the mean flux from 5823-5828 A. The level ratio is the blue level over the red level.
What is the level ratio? 0.93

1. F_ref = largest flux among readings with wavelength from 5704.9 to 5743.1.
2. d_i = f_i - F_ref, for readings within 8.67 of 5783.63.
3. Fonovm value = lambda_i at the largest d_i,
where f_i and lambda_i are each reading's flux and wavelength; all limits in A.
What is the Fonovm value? 5775.62 A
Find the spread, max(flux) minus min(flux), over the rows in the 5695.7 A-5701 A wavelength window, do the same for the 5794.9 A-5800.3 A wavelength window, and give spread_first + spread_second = 0.31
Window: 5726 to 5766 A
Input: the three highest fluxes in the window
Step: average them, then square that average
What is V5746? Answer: 48.6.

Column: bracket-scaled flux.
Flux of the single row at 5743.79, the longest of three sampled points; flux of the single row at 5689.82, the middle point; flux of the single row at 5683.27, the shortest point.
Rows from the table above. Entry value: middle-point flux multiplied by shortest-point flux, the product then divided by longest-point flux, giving 4.89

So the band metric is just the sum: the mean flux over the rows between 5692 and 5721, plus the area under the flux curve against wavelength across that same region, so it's 190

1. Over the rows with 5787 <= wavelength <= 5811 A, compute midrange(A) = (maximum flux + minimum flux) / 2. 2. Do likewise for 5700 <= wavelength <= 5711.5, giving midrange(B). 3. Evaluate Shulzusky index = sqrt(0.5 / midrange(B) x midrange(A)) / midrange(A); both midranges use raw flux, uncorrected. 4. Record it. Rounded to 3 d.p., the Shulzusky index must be 0.107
